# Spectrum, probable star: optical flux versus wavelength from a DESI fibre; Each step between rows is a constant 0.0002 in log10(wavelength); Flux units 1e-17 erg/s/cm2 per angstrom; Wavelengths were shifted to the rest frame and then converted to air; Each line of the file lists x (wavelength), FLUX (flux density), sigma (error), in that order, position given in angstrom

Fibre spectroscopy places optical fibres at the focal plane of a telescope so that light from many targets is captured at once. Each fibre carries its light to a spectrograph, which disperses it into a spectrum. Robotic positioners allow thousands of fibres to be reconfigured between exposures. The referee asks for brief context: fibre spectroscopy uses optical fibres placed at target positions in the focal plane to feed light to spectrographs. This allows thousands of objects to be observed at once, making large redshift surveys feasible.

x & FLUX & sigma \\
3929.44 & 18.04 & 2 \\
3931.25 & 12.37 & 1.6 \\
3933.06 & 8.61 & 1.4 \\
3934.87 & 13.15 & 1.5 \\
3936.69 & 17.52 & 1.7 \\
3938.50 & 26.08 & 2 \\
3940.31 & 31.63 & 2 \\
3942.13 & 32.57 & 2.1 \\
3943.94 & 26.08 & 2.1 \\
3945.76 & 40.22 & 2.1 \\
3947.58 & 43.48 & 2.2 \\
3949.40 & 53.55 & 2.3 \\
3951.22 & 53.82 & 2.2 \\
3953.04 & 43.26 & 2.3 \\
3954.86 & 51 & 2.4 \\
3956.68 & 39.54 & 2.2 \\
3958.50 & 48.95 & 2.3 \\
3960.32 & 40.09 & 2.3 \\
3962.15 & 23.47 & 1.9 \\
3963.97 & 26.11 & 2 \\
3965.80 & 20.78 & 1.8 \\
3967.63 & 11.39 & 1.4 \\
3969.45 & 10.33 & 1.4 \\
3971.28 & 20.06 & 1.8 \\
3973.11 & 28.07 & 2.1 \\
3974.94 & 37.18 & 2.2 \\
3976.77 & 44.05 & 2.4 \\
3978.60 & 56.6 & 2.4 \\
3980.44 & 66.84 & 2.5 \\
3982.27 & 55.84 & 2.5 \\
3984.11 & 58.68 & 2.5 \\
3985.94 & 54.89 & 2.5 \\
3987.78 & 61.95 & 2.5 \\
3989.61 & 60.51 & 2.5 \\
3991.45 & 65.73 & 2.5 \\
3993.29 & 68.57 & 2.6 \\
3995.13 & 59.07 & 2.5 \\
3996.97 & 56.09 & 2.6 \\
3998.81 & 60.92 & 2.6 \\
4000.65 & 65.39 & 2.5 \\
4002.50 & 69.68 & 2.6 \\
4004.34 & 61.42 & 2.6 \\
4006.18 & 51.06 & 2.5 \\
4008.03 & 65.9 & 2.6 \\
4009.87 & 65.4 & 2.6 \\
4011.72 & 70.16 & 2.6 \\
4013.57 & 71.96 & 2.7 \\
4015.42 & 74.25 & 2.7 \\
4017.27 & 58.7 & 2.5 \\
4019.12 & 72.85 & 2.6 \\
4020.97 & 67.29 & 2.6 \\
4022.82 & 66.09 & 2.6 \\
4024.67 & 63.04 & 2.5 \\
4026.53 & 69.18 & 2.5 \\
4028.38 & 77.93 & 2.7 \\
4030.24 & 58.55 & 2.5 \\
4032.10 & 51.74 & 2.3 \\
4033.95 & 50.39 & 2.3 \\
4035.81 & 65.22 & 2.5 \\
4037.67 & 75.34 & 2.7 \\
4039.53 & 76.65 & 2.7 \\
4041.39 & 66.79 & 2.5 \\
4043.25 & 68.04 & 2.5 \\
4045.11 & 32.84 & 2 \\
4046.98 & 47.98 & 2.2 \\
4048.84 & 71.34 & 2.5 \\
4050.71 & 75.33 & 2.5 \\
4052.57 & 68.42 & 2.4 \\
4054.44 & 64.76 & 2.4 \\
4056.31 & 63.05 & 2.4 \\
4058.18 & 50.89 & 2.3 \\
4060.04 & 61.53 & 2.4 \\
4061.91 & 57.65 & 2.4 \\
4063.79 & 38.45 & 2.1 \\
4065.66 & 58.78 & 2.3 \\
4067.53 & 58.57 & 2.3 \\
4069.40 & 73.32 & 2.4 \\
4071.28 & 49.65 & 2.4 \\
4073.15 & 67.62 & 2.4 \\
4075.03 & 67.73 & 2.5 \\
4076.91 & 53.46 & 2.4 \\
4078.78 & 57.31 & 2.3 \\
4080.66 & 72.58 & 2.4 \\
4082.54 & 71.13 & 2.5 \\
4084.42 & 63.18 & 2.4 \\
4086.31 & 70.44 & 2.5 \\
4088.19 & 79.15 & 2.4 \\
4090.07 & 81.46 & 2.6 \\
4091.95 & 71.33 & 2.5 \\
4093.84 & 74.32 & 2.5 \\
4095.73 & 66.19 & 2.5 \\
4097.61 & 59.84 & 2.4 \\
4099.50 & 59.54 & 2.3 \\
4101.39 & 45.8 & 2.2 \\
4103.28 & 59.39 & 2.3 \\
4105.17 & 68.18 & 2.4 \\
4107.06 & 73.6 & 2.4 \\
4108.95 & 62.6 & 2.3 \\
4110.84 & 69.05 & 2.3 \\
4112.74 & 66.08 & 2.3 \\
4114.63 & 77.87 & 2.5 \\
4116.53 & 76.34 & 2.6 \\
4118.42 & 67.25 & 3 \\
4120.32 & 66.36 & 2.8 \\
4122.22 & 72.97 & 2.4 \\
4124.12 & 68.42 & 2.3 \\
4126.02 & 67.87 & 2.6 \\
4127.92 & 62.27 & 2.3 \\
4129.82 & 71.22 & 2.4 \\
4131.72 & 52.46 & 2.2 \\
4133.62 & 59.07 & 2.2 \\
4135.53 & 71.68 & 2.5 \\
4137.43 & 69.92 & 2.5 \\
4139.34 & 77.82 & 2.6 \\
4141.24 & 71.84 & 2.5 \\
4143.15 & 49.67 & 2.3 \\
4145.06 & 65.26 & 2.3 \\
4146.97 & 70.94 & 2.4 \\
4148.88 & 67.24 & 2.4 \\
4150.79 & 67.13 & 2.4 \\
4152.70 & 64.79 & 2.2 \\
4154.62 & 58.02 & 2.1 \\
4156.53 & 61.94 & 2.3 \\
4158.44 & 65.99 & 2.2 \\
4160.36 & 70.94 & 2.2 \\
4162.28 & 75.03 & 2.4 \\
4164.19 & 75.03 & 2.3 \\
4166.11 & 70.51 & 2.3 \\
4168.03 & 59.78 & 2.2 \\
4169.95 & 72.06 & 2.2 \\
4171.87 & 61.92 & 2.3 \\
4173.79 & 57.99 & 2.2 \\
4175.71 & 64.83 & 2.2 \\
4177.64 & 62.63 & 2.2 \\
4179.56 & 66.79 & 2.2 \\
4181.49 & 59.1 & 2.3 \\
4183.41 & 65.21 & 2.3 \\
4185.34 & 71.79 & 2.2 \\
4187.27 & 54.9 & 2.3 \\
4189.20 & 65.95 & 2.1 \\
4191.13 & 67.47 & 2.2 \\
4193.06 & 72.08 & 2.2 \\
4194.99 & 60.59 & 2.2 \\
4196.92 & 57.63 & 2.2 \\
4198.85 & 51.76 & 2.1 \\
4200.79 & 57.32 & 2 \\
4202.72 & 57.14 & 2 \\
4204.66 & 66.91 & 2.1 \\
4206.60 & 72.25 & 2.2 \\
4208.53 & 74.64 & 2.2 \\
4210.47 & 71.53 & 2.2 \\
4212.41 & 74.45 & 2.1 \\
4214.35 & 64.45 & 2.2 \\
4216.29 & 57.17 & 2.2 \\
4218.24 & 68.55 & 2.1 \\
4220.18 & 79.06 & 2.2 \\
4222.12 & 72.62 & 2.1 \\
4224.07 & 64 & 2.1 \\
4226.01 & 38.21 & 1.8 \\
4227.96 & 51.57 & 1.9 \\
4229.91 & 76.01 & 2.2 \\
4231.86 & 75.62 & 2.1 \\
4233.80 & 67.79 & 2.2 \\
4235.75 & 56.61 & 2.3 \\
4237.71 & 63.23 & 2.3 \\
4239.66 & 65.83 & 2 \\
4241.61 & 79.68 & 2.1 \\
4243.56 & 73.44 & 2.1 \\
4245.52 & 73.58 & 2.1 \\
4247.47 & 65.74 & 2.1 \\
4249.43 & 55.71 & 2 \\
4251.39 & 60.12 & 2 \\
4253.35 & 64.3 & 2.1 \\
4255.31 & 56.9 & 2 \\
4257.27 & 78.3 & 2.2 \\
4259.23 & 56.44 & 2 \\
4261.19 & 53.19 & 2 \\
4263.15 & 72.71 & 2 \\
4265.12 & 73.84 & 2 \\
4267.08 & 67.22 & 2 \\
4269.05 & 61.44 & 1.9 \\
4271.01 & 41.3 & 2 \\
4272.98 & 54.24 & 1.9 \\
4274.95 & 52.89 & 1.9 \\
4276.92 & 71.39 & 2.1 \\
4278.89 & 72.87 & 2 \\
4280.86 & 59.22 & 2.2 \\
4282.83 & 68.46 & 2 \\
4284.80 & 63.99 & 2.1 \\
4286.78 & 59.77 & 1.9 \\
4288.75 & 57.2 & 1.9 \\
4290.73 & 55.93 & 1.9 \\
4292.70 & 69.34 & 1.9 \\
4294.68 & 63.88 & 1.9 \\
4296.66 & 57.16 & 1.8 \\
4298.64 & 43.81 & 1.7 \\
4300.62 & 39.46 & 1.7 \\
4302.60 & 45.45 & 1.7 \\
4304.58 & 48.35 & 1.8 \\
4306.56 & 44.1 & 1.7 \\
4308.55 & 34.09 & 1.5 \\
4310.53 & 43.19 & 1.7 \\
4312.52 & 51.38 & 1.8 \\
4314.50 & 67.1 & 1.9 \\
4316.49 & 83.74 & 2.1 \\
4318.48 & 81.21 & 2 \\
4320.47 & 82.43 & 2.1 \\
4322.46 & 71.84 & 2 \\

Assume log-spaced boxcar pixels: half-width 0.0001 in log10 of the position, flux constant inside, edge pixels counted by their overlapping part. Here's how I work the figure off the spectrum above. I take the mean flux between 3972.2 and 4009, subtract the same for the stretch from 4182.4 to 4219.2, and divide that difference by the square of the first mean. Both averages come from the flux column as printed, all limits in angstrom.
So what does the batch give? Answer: -0.0022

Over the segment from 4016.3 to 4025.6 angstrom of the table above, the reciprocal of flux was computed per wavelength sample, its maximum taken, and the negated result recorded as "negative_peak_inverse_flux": -0.0170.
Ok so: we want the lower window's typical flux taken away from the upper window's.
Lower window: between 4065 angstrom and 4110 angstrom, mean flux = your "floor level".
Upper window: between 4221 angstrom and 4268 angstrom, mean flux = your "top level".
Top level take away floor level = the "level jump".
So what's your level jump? 0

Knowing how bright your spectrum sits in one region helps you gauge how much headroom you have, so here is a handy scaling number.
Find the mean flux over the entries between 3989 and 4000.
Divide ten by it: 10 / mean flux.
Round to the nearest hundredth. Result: 0.16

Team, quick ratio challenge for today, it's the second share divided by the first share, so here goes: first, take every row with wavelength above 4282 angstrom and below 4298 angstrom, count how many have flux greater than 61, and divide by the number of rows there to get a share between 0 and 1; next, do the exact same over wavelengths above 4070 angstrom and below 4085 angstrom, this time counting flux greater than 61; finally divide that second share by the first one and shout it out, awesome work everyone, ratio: 1.25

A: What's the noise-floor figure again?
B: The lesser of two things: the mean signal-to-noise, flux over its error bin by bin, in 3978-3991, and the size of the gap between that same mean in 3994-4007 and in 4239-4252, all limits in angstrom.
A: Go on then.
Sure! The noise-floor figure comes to 9.2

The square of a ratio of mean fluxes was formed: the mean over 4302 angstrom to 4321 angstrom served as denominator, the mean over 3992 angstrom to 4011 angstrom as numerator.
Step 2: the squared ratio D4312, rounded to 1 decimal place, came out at 1.2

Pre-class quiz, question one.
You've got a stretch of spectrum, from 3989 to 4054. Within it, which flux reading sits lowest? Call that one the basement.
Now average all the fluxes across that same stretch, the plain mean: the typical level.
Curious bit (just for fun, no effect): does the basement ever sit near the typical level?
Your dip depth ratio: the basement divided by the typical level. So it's 0.5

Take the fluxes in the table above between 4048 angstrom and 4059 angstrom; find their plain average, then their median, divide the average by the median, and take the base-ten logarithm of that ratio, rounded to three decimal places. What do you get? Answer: -0.006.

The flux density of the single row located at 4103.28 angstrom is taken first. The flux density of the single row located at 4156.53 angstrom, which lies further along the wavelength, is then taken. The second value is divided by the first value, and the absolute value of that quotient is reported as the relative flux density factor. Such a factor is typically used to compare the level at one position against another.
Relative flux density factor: 1.0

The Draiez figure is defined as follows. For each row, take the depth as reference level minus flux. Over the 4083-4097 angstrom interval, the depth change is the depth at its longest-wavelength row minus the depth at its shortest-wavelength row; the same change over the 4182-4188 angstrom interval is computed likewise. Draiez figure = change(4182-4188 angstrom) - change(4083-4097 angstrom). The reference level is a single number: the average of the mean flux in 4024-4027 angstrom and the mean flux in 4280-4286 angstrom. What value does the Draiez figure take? 13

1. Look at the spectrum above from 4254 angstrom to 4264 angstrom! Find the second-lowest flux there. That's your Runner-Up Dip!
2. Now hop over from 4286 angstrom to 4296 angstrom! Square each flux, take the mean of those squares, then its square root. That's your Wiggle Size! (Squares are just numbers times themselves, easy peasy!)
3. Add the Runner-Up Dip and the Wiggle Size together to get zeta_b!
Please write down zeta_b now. 118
